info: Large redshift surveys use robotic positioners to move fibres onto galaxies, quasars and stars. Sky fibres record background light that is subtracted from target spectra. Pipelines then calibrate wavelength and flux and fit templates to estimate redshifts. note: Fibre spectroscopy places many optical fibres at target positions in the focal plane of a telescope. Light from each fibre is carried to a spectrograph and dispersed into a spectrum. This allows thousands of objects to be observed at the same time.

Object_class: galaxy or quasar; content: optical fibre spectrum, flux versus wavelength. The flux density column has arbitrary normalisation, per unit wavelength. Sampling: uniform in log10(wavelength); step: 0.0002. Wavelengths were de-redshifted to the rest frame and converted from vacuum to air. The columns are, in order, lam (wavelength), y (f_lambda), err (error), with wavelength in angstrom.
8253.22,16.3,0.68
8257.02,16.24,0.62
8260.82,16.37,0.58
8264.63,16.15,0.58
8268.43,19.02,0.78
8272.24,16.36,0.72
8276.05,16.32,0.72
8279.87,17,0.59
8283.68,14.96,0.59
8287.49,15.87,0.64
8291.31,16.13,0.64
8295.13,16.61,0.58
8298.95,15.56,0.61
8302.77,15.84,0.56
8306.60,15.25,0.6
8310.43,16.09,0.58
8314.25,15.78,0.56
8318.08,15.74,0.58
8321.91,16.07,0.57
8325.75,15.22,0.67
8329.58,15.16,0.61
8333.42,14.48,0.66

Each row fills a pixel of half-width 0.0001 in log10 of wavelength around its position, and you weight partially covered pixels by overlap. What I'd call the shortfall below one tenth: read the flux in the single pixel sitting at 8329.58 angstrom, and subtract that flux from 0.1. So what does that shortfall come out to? -15.1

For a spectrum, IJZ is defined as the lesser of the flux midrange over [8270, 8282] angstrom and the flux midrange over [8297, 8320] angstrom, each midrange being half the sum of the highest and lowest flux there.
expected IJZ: 15.67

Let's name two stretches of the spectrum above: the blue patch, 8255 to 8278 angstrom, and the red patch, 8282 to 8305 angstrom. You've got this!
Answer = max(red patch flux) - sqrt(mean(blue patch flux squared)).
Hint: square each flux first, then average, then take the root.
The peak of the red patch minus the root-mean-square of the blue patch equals -0.16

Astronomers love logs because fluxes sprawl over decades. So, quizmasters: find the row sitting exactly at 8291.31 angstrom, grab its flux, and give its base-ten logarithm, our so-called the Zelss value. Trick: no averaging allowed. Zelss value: 1.208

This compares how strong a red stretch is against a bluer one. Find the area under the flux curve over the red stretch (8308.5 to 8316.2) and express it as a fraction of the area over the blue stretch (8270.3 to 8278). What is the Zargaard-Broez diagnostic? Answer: 0.98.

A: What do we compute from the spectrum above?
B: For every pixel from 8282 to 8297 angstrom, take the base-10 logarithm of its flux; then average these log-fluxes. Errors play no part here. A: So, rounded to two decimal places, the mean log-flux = 1.20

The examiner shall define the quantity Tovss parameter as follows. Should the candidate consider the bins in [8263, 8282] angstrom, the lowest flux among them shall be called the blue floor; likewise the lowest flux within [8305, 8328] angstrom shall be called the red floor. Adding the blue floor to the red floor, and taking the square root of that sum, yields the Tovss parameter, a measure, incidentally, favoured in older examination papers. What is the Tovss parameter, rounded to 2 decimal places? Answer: 5.60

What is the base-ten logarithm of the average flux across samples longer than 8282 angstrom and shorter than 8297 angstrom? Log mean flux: 1.20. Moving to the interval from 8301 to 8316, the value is 1.20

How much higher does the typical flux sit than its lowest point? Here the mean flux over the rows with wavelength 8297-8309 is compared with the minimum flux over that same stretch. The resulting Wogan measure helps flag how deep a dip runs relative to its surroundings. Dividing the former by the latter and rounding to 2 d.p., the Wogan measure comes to 1.02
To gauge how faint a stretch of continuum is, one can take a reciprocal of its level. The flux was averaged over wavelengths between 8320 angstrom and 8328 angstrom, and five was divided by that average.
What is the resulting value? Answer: 0.320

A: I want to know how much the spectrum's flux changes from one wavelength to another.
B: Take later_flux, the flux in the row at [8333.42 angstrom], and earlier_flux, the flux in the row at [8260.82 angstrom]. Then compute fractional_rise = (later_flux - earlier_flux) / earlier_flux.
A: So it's -0.12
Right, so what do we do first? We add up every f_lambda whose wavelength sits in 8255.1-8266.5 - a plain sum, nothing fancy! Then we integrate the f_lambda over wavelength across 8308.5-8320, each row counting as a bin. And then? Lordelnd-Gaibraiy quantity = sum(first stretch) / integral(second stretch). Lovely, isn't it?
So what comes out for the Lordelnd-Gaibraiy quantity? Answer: 0.267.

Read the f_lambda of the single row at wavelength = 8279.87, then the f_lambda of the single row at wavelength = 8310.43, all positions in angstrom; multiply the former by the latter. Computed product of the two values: 274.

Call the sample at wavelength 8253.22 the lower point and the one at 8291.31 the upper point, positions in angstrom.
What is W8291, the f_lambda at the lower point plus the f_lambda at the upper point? 32.4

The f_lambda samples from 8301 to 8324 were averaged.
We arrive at 15.8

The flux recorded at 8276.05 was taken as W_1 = 16.32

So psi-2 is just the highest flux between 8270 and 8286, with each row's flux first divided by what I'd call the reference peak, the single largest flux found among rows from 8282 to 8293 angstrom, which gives 1.05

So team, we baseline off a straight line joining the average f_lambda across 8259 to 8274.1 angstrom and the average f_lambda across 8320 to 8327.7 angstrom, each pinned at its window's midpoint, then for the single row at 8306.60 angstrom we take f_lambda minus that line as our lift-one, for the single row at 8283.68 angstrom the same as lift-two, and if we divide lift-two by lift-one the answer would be 2.0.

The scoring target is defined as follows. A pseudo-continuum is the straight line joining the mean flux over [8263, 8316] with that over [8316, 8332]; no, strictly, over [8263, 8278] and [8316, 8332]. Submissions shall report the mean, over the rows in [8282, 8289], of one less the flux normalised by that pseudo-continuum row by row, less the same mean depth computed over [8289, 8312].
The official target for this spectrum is 0.05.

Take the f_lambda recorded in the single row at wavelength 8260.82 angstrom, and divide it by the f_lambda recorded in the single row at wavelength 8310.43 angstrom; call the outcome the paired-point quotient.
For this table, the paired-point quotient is 1.02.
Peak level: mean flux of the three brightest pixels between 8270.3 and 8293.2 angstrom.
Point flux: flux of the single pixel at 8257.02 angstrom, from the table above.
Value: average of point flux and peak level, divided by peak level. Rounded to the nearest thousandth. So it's 0.990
